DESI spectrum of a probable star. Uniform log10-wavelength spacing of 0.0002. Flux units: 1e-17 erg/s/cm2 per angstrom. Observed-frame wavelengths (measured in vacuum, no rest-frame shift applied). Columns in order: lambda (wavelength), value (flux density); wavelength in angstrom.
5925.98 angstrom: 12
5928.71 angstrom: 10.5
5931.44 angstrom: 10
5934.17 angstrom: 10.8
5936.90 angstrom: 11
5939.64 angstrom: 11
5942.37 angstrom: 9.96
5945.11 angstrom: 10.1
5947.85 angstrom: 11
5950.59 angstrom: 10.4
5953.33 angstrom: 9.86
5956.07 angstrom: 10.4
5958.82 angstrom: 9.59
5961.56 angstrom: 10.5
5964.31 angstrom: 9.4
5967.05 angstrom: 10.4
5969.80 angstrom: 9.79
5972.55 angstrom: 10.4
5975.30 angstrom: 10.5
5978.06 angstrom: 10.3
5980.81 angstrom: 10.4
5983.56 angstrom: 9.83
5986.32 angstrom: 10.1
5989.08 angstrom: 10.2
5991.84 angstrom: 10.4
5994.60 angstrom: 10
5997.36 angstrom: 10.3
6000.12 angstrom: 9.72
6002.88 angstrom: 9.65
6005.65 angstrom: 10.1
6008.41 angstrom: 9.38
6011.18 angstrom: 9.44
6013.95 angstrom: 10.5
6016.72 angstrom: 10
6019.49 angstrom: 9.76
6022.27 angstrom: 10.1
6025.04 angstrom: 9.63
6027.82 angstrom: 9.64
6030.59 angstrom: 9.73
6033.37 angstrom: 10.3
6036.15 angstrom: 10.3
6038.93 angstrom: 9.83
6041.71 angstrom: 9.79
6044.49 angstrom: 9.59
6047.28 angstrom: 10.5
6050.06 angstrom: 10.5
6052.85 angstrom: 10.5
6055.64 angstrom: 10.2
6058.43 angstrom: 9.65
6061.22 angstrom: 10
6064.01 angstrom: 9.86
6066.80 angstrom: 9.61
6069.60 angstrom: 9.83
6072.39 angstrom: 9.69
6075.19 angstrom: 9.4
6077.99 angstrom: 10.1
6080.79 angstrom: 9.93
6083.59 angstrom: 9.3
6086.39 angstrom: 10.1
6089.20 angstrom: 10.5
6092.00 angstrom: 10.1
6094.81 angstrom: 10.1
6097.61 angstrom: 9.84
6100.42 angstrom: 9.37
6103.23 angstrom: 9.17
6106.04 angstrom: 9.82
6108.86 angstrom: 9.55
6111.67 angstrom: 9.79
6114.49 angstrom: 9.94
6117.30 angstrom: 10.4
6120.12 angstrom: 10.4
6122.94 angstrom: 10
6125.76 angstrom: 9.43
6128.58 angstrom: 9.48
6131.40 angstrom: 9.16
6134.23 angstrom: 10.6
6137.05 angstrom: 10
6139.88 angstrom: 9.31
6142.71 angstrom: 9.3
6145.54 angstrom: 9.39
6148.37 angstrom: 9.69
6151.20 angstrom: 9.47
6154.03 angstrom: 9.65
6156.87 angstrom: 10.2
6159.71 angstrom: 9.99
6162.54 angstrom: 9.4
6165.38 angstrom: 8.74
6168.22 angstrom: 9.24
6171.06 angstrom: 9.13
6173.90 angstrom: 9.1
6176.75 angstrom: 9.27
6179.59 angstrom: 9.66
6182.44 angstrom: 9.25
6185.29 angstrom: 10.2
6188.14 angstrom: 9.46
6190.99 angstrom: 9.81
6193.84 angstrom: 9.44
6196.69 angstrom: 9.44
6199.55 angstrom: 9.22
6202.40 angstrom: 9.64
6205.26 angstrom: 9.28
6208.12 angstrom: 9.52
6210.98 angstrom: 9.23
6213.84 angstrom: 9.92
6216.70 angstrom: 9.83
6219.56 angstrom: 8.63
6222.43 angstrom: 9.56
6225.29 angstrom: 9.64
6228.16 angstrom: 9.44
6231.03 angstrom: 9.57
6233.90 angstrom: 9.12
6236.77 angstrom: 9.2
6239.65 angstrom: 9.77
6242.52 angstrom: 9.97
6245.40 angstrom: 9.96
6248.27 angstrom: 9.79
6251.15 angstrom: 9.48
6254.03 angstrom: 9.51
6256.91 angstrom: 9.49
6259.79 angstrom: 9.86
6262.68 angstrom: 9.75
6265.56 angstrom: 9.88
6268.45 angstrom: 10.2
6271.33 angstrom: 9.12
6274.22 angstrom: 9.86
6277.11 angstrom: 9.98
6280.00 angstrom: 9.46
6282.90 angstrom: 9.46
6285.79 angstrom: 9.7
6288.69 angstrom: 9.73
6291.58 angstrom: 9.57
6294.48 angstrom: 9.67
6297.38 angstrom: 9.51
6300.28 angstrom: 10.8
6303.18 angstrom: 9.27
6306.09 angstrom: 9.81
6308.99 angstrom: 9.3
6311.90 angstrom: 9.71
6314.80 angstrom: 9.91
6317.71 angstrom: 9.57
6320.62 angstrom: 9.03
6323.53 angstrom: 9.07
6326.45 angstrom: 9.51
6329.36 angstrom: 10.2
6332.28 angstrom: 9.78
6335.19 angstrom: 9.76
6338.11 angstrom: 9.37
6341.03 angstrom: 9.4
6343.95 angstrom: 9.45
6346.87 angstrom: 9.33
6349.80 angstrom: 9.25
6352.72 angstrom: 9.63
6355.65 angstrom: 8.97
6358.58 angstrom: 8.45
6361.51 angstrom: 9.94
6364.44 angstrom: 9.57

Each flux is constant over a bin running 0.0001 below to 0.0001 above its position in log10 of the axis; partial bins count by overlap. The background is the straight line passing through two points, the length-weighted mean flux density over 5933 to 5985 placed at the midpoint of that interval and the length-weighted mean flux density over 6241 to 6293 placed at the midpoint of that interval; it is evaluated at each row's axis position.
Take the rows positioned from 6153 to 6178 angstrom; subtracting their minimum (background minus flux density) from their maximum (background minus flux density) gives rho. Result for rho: 1.4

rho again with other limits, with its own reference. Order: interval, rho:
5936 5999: 1.6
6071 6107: 1.3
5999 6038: 1.1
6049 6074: 0.9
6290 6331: 1.7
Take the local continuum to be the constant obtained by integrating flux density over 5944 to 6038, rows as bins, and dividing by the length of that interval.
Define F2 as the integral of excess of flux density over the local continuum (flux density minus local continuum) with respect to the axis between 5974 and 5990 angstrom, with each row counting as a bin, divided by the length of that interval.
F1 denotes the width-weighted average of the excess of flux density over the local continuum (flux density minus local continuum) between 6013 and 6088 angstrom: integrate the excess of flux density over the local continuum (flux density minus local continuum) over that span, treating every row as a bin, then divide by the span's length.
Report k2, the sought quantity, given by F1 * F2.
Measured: -0.020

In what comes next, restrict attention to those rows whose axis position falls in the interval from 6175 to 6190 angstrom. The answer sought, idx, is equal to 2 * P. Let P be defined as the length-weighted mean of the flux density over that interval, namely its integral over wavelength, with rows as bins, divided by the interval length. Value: 19.1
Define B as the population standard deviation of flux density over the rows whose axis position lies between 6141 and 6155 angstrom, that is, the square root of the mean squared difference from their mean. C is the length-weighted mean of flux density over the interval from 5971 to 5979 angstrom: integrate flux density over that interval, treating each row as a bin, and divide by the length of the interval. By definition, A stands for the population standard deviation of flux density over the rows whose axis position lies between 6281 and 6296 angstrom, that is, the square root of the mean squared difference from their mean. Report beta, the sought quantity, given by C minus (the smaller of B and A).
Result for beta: 10.3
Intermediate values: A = 0.10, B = 0.15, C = 10.4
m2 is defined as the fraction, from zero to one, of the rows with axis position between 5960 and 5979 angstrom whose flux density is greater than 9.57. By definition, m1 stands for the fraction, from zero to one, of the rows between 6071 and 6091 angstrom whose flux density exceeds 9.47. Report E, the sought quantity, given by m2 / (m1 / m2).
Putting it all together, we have 1.0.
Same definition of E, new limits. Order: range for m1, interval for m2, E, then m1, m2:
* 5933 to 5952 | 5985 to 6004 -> 1.0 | 1.0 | 1.0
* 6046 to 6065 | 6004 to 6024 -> 0.5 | 1.0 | 0.7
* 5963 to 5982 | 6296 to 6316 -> 0.4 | 0.9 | 0.6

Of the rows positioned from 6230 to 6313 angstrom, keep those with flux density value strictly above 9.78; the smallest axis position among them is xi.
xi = 6242.52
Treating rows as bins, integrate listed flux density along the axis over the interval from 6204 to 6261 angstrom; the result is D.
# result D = 544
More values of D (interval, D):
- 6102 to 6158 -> 545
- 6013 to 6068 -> 550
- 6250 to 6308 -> 563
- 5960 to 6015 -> 553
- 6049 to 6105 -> 553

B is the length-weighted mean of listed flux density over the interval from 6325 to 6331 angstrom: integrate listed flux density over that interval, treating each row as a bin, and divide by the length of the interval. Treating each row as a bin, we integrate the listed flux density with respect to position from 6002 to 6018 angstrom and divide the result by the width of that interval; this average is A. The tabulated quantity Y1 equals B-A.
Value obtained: 0.00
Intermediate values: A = 9.8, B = 9.9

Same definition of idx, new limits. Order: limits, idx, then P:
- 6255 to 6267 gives 19.5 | 9.74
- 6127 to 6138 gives 19.6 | 9.80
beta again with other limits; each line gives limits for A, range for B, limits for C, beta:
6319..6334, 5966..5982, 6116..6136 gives 9.7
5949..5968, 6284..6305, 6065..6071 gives 9.3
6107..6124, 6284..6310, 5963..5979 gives 9.8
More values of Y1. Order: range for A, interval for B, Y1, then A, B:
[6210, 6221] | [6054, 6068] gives 0.47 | 9.4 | 9.9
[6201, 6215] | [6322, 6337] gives 0.15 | 9.5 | 9.7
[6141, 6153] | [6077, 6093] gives 0.53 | 9.5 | 10.0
